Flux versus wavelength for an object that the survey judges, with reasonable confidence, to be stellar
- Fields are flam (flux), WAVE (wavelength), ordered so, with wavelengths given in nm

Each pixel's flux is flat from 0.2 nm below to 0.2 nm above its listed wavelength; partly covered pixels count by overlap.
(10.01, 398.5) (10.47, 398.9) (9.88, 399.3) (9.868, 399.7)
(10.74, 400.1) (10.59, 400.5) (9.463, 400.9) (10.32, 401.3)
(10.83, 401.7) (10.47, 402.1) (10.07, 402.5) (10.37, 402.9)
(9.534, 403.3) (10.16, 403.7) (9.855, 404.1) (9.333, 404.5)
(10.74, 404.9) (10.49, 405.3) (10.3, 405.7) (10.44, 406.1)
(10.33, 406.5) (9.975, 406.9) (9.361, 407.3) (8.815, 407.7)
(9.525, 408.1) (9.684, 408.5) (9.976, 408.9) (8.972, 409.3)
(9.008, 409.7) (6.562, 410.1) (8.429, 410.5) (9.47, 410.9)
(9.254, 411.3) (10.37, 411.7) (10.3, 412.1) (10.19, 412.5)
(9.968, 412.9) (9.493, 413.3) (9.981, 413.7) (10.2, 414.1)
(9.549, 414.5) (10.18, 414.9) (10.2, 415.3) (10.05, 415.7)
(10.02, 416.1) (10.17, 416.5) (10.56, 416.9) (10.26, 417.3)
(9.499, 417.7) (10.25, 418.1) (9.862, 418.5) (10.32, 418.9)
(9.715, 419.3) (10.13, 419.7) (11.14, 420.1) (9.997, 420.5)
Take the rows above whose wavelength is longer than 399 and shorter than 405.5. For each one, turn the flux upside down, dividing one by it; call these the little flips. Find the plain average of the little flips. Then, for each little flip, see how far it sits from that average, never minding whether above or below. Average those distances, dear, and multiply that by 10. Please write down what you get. 0.039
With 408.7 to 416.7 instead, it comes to 0.077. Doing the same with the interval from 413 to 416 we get 0.025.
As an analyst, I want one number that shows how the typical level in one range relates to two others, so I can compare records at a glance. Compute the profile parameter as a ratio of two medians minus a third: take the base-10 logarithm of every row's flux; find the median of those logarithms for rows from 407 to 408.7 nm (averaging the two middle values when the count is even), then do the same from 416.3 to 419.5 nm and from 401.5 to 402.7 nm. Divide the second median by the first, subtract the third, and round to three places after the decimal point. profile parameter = 0.015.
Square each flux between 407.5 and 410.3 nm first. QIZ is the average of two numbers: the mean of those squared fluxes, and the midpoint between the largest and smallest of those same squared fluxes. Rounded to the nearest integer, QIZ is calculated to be 76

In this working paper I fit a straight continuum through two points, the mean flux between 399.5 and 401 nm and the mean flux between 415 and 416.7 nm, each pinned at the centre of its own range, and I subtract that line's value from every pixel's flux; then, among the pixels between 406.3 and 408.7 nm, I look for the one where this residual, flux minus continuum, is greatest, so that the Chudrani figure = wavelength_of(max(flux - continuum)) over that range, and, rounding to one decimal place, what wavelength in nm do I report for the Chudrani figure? 406.5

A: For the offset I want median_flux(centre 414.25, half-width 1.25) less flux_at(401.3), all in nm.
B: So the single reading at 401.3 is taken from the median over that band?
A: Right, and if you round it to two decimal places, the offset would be -0.24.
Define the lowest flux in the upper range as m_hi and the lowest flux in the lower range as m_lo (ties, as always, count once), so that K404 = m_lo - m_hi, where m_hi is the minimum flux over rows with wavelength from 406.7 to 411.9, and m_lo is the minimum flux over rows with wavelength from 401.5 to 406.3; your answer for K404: 2.8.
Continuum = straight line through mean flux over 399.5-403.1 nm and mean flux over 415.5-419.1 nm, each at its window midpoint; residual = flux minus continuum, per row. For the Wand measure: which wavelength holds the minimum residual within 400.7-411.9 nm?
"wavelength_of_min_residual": 410.1 nm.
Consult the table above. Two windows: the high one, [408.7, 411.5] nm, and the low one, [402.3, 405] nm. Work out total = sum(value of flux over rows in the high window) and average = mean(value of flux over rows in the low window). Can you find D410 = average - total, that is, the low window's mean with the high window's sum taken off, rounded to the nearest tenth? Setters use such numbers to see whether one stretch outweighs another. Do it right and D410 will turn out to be -51.7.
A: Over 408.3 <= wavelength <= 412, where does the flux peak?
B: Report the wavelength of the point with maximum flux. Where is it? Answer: 411.7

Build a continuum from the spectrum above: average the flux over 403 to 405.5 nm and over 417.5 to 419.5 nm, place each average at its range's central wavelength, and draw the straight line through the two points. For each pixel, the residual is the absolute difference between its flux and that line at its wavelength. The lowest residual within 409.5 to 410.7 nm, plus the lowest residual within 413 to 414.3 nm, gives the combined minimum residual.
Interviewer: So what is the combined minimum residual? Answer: 1.00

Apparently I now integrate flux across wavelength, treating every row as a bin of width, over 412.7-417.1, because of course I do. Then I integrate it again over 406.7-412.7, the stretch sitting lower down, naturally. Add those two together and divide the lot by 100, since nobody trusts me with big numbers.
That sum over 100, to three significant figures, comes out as 1.00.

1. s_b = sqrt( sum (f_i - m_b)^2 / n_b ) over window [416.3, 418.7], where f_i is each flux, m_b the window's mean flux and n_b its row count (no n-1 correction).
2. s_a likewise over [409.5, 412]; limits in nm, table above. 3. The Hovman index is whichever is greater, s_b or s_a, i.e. 1.2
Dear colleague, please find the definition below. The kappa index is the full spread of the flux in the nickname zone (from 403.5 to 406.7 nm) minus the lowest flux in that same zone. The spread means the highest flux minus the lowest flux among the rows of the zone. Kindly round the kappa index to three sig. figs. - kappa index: -7.93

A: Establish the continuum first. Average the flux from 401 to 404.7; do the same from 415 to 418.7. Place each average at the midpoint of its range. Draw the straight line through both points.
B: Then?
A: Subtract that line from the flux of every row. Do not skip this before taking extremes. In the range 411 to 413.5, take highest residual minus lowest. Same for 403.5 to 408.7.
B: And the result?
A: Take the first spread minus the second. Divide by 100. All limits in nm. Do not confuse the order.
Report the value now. -0.008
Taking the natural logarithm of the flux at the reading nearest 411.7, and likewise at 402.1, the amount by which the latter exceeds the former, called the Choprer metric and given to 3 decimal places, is 0.010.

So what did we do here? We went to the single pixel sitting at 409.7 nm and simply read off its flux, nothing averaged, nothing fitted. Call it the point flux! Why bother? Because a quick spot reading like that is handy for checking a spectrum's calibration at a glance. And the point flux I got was 9.008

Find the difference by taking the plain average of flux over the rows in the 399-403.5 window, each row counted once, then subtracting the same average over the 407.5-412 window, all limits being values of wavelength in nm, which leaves 1.1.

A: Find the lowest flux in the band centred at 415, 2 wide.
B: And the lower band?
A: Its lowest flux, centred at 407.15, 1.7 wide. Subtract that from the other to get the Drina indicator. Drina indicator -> 0.73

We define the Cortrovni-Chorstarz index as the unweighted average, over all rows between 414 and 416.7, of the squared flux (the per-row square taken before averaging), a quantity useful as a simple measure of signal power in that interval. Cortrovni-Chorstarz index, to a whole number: 101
